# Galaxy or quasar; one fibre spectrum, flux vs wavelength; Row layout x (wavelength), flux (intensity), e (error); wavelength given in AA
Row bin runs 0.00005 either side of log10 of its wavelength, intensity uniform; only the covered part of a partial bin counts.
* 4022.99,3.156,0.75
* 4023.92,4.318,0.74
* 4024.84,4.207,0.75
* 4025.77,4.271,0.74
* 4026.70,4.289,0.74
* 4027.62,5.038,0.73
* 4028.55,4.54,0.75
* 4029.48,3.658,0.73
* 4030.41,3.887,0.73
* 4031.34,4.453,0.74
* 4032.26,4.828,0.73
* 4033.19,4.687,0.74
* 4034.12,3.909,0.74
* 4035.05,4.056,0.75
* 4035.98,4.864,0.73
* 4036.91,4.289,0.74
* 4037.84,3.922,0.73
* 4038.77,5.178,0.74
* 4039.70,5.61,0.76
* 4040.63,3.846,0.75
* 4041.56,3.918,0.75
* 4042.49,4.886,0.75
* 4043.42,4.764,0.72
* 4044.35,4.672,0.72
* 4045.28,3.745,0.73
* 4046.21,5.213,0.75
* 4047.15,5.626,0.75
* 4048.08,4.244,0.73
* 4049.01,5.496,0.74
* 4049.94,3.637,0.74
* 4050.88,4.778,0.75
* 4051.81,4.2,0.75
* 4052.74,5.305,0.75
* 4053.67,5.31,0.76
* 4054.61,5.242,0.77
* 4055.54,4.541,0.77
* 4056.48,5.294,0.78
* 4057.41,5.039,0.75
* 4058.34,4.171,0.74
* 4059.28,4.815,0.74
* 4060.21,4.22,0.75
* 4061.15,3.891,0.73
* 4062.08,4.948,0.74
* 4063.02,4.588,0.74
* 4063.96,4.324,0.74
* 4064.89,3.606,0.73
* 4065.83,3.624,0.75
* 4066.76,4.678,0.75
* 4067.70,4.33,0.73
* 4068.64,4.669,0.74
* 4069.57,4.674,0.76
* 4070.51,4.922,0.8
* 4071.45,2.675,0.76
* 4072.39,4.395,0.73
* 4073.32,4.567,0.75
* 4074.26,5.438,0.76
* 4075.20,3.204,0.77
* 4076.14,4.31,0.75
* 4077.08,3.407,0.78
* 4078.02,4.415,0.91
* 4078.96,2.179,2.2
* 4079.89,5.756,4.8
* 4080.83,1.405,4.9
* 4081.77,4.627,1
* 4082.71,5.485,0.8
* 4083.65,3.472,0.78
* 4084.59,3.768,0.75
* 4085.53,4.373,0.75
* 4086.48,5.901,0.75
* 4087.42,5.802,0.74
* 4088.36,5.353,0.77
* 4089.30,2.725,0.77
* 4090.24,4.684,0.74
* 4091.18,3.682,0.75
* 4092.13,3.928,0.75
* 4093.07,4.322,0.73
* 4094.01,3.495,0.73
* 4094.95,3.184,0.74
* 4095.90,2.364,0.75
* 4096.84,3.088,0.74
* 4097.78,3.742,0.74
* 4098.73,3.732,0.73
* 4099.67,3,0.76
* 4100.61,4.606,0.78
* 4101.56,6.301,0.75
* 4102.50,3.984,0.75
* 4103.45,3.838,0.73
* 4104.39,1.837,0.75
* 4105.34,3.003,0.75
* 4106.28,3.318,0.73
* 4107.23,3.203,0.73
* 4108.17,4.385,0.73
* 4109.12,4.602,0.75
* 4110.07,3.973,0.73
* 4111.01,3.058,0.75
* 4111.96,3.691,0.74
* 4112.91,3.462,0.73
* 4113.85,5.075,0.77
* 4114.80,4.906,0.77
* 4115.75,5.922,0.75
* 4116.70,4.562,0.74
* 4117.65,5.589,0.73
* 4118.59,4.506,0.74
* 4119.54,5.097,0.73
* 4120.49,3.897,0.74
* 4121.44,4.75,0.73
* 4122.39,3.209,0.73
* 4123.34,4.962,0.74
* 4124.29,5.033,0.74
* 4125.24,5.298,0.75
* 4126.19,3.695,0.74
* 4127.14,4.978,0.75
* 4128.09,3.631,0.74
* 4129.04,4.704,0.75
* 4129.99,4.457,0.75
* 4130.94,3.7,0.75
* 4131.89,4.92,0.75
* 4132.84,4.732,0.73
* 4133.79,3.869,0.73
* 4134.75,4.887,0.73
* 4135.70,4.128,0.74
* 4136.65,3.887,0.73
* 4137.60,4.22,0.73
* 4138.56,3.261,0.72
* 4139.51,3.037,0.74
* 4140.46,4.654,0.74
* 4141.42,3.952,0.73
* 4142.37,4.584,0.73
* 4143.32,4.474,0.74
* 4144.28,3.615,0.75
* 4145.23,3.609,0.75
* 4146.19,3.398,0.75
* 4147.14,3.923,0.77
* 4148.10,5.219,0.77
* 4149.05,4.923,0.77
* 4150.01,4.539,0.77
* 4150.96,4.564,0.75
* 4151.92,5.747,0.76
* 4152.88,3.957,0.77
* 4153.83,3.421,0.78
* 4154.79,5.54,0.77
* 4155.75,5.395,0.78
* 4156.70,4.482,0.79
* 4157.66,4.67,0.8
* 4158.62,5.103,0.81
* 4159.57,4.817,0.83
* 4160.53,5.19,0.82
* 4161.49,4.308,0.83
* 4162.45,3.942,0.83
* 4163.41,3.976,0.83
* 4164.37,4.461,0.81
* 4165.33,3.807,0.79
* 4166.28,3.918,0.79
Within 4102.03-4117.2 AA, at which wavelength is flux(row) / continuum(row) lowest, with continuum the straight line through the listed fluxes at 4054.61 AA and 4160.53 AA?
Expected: 4104.39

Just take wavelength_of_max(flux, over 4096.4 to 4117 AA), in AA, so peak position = 4101.56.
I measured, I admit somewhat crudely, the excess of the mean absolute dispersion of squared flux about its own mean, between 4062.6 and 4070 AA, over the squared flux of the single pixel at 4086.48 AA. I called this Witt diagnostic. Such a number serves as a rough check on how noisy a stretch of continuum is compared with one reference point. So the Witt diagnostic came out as -32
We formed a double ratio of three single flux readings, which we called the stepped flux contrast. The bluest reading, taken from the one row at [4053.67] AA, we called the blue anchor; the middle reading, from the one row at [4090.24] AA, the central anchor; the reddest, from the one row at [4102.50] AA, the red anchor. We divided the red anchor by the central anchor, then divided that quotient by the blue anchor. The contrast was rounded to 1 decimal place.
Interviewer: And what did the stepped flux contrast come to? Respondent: 0.2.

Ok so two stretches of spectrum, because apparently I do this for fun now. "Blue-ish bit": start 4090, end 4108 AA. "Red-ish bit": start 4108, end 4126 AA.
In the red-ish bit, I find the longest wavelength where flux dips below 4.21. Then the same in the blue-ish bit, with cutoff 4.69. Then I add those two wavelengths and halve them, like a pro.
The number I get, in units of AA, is 4114.8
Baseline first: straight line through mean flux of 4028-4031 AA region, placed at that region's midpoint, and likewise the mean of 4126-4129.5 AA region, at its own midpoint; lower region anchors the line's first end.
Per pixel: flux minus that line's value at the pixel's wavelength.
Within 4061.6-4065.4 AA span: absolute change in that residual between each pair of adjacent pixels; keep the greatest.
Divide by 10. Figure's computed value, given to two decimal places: 0.07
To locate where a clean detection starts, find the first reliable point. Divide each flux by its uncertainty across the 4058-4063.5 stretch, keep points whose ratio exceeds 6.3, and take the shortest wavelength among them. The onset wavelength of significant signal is 4059.28 AA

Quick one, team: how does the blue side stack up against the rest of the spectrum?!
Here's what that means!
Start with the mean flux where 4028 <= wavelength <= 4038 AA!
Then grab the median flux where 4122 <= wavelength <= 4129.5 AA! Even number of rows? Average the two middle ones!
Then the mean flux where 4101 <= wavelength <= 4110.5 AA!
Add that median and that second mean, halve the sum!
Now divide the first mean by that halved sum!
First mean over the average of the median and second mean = 0.99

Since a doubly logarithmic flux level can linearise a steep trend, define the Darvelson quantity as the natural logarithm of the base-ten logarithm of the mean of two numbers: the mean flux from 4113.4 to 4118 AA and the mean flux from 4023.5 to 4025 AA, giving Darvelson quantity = -0.392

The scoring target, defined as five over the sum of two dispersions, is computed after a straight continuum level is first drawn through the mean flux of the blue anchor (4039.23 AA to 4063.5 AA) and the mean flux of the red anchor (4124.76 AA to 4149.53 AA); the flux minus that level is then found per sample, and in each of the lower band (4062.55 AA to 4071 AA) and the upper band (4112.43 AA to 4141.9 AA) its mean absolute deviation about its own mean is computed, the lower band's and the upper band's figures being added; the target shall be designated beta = 5.2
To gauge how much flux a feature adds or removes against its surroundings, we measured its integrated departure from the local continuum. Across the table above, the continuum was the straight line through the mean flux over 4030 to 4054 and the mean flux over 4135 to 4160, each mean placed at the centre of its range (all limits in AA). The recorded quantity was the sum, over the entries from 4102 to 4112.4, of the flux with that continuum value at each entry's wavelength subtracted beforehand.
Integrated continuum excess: -10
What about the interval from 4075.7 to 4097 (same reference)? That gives -12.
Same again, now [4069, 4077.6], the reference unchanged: -3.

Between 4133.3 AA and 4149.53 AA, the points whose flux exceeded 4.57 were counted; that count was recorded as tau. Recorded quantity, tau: 5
